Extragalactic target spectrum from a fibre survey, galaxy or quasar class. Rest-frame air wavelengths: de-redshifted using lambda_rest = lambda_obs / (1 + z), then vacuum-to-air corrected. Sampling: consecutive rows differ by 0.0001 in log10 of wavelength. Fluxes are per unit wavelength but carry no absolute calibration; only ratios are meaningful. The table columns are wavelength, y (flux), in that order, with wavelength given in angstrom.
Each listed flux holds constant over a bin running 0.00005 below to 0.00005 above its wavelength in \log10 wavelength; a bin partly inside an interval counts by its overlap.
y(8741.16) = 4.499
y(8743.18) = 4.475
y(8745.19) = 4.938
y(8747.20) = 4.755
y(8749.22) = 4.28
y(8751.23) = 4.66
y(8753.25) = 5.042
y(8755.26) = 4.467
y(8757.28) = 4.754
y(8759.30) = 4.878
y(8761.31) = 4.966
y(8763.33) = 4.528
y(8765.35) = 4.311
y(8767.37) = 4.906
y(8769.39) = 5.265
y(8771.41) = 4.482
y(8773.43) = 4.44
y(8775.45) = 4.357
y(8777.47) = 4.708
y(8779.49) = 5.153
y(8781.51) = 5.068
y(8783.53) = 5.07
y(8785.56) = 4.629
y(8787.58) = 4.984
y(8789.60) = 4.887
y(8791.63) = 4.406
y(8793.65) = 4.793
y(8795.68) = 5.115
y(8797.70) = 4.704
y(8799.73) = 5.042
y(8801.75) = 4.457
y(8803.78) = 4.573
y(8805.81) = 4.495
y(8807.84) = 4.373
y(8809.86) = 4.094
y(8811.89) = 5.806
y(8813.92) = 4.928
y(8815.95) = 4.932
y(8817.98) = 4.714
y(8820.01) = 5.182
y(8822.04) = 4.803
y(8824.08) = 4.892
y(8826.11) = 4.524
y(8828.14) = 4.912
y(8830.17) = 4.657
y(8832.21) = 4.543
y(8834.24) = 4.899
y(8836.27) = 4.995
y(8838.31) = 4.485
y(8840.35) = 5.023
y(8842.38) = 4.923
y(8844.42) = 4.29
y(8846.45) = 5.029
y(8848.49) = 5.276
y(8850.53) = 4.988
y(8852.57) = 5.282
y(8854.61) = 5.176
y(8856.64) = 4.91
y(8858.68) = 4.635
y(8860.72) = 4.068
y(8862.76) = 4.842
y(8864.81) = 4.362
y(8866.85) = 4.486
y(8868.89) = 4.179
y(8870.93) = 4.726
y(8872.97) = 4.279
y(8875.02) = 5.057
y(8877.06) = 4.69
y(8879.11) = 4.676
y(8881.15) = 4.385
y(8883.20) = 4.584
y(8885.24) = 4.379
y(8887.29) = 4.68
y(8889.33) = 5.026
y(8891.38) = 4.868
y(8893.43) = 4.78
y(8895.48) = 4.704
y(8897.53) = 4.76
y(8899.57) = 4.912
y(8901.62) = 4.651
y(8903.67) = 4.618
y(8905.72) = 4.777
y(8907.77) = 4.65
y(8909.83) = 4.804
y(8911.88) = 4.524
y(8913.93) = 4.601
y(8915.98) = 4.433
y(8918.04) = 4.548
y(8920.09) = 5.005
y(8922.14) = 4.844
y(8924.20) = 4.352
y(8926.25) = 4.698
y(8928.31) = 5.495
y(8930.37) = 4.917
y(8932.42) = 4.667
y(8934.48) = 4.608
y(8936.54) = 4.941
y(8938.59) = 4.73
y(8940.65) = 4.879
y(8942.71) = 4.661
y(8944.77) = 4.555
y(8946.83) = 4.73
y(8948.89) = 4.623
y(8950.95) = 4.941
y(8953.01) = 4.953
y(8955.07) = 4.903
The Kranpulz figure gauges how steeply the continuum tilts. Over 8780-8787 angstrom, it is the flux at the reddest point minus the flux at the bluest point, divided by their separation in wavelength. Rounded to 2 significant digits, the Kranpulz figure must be -0.11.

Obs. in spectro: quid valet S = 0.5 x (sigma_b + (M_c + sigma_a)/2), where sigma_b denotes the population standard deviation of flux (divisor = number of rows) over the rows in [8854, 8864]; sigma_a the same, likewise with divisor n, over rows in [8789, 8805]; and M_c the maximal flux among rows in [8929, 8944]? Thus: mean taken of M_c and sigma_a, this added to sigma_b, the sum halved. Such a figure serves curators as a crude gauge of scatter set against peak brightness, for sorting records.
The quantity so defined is 1.48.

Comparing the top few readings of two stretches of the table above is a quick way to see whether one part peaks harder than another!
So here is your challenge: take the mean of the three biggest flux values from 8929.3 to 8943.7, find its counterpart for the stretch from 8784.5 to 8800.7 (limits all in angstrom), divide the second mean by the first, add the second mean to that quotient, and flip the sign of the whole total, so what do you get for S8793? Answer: -6.07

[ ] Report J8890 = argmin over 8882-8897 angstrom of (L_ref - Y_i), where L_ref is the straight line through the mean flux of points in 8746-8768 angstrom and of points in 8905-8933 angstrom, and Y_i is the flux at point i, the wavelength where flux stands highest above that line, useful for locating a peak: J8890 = 8889.33 angstrom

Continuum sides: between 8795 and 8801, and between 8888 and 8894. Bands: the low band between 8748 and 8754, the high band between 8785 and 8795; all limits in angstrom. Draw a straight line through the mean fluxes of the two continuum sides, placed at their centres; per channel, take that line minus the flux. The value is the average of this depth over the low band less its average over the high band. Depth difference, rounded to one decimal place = 0.1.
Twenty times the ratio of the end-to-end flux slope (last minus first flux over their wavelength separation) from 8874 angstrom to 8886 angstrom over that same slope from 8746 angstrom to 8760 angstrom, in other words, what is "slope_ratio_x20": -131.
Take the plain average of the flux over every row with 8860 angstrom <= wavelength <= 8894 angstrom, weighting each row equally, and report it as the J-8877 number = 4.59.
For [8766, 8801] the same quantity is 4.82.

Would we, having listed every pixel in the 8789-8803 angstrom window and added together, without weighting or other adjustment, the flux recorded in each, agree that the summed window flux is 33.4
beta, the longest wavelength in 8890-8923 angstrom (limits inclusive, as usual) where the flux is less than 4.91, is 8922.14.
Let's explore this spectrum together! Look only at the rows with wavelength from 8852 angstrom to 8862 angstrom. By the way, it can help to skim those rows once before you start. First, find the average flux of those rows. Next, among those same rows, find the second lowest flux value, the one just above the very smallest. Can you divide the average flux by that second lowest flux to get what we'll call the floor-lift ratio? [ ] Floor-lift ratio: 1.04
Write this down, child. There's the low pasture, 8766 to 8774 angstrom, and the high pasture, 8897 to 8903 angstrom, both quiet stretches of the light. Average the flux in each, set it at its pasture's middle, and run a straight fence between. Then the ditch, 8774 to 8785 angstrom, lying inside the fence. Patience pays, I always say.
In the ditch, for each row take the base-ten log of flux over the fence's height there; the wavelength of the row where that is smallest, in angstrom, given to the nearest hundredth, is 8775.45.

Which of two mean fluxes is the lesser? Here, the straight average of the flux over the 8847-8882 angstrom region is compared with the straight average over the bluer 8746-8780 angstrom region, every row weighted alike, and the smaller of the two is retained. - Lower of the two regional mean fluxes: 4.70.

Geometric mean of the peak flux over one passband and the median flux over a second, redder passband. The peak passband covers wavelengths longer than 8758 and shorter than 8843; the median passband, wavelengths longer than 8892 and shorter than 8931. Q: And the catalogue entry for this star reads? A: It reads 5.23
